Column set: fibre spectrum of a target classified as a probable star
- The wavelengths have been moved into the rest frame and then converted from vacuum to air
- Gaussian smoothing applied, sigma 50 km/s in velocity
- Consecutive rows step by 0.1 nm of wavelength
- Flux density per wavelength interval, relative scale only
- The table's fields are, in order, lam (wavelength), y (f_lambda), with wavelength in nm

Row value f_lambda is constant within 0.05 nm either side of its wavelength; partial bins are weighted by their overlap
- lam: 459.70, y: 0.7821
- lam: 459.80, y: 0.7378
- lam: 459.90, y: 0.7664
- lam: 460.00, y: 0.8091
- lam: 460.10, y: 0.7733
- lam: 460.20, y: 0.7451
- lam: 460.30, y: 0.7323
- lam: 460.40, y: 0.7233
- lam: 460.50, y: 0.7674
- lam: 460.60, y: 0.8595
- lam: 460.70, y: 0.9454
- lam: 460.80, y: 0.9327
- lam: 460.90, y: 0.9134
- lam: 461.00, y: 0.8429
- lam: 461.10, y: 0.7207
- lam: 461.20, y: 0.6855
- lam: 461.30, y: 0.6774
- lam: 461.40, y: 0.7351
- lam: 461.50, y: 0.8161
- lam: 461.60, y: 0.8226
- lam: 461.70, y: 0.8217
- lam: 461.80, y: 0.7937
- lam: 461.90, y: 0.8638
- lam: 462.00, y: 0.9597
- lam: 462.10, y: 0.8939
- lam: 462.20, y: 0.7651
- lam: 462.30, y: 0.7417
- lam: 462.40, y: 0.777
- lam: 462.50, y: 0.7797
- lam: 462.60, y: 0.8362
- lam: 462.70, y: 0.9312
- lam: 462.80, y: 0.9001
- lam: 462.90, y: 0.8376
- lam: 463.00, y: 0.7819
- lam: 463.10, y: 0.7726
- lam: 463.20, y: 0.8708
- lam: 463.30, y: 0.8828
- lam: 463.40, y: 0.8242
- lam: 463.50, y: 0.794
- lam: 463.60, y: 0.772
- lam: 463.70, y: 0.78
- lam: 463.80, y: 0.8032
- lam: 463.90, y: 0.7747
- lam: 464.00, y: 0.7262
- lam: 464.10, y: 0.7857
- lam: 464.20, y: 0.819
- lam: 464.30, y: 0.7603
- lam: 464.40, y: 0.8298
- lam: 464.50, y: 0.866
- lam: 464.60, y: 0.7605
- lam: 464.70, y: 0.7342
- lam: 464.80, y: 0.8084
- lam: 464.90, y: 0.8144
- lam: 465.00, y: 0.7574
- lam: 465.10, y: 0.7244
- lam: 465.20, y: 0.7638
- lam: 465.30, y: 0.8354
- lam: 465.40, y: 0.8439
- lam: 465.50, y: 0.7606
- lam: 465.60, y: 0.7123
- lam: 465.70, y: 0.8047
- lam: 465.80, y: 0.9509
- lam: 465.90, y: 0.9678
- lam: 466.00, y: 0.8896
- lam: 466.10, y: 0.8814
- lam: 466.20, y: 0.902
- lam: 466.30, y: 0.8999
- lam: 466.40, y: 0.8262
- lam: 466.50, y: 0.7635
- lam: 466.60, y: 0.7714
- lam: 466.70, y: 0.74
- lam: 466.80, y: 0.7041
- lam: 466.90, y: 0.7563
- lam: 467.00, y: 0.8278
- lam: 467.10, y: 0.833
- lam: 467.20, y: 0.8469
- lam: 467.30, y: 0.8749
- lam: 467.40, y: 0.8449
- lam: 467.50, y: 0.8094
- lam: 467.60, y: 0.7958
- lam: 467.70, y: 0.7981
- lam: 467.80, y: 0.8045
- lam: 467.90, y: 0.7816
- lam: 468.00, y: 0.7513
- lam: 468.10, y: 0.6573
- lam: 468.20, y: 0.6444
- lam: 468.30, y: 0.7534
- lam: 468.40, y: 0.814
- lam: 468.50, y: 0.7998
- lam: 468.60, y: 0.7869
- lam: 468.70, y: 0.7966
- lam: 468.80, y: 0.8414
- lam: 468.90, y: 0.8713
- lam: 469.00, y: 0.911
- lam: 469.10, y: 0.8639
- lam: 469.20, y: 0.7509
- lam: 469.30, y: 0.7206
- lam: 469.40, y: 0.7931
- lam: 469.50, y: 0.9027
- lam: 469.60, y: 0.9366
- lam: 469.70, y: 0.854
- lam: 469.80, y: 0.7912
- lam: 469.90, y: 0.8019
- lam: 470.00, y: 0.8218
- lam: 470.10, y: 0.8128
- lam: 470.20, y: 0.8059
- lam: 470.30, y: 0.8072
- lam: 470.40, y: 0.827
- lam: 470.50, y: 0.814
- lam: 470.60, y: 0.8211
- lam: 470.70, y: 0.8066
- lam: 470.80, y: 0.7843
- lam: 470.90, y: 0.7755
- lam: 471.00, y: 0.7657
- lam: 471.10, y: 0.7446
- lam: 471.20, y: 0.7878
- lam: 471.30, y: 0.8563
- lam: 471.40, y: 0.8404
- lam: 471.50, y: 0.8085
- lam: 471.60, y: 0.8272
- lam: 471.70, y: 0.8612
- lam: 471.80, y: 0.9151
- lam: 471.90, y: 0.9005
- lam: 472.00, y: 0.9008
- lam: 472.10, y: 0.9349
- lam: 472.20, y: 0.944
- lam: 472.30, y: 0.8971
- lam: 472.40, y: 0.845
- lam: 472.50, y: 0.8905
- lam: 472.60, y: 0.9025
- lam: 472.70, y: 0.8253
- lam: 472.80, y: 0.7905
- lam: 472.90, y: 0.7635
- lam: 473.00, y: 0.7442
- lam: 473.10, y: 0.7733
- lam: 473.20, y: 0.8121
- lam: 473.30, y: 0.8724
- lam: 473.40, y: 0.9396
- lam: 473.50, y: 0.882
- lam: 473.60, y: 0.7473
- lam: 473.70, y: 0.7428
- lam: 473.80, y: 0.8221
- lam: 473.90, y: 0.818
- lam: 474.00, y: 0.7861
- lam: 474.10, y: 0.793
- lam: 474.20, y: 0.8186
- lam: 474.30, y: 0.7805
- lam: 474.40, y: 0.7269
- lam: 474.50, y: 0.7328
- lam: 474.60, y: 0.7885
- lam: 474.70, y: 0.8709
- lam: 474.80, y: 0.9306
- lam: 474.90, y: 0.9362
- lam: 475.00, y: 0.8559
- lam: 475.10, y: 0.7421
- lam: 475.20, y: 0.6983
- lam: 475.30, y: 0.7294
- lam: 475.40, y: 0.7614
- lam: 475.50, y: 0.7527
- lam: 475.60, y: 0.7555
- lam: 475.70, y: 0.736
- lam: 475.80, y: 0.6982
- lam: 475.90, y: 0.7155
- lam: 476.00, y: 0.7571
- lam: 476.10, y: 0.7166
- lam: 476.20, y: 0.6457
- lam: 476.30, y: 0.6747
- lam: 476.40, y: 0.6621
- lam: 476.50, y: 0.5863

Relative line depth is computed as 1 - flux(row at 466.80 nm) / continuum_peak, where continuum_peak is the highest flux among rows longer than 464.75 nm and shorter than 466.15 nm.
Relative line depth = 0.27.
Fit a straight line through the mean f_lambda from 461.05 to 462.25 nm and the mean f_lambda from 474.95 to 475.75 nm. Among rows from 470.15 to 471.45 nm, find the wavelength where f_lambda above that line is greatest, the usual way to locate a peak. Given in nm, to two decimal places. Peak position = 471.30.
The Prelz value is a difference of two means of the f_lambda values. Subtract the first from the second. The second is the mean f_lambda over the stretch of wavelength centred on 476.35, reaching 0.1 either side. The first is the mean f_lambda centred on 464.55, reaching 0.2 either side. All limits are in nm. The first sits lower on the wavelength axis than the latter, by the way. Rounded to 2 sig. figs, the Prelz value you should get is -0.13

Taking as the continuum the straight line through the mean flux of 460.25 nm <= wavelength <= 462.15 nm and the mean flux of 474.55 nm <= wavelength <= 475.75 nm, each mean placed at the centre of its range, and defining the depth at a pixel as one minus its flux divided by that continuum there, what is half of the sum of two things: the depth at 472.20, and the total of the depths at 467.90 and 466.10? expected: -0.12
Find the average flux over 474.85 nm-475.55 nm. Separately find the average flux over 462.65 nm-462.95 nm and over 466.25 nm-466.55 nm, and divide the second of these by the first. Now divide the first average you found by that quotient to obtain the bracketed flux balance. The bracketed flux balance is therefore 0.84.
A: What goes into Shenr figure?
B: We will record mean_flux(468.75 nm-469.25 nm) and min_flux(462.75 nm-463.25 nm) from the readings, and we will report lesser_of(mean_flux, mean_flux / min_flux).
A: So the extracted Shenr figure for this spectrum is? 0.848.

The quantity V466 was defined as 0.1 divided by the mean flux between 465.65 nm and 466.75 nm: 0.117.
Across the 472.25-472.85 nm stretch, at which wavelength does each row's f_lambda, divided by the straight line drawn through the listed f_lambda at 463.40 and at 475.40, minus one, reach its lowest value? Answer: 472.80 nm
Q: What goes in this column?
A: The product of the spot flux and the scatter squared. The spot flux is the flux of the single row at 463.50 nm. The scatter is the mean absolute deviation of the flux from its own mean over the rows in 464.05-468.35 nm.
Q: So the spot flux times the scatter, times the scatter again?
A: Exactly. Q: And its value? 0.0023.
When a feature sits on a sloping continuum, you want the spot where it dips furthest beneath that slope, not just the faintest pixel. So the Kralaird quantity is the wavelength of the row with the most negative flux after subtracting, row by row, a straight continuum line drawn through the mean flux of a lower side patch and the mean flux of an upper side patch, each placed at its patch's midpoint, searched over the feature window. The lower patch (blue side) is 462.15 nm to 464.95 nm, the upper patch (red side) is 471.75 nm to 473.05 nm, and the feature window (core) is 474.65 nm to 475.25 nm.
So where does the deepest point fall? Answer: 475.20 nm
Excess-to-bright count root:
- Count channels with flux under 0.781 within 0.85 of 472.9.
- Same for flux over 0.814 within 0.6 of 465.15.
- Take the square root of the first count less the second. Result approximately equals 1.4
